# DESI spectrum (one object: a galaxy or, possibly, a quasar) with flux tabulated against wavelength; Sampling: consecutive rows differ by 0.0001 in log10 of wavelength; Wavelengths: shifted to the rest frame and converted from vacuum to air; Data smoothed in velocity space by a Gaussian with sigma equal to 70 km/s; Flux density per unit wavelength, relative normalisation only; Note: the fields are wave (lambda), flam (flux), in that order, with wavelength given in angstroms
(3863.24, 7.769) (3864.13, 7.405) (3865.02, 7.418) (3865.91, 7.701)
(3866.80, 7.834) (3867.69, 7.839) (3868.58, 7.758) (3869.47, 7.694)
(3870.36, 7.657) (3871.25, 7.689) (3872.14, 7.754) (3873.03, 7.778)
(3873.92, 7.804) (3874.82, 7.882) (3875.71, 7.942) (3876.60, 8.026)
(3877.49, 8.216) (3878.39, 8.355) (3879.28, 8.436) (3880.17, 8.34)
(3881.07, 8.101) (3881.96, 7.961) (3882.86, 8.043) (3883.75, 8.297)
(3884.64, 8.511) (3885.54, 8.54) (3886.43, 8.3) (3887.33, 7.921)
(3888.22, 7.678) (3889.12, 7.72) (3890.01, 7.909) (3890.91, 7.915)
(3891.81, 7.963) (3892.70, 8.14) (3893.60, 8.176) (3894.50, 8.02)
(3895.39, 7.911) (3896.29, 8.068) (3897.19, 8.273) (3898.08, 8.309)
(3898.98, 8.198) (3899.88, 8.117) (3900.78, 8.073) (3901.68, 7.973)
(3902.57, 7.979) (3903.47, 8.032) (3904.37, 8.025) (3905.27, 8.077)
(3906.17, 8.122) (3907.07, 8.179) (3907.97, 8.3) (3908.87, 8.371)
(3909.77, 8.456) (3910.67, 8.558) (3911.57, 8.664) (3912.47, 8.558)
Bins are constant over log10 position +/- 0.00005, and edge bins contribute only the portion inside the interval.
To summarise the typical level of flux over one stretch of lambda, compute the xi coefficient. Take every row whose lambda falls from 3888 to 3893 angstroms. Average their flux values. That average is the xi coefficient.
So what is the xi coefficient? 7.89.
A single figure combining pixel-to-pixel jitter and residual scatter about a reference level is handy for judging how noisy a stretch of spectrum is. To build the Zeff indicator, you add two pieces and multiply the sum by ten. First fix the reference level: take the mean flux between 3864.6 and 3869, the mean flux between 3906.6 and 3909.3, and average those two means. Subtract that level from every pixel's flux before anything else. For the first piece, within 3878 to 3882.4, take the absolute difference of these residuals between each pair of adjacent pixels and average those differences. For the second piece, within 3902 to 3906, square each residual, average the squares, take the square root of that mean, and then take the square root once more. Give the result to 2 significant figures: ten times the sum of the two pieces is 3.6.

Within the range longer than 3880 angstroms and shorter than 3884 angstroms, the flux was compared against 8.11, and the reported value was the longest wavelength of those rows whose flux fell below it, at 3882.86 angstroms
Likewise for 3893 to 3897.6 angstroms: 3896.29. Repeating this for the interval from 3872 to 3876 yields 3875.71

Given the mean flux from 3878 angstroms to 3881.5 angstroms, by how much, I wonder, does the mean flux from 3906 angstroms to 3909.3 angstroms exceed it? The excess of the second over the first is -0.06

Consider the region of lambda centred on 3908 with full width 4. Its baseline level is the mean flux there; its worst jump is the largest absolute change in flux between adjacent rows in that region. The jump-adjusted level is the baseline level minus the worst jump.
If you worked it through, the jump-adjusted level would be 8.2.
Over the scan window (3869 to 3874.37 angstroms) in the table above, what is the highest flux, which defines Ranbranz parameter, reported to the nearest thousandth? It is 7.804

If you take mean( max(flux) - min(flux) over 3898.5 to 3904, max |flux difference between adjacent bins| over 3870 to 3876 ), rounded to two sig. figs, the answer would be 0.15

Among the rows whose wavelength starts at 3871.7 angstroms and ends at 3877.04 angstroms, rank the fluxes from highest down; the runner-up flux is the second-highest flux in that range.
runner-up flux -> 7.942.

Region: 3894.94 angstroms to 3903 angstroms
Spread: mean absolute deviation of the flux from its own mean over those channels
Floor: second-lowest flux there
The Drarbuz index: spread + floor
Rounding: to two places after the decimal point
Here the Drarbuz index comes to 8.08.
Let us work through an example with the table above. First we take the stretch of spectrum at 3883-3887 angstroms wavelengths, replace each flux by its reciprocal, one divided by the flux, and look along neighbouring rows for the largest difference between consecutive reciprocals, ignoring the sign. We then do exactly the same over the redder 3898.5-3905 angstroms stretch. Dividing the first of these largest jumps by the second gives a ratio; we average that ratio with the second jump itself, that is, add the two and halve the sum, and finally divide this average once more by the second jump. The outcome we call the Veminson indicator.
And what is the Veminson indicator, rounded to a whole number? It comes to 702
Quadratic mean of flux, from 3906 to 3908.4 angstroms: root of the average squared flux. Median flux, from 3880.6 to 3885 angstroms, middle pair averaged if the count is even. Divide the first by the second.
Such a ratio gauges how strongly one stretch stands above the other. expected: 1.01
